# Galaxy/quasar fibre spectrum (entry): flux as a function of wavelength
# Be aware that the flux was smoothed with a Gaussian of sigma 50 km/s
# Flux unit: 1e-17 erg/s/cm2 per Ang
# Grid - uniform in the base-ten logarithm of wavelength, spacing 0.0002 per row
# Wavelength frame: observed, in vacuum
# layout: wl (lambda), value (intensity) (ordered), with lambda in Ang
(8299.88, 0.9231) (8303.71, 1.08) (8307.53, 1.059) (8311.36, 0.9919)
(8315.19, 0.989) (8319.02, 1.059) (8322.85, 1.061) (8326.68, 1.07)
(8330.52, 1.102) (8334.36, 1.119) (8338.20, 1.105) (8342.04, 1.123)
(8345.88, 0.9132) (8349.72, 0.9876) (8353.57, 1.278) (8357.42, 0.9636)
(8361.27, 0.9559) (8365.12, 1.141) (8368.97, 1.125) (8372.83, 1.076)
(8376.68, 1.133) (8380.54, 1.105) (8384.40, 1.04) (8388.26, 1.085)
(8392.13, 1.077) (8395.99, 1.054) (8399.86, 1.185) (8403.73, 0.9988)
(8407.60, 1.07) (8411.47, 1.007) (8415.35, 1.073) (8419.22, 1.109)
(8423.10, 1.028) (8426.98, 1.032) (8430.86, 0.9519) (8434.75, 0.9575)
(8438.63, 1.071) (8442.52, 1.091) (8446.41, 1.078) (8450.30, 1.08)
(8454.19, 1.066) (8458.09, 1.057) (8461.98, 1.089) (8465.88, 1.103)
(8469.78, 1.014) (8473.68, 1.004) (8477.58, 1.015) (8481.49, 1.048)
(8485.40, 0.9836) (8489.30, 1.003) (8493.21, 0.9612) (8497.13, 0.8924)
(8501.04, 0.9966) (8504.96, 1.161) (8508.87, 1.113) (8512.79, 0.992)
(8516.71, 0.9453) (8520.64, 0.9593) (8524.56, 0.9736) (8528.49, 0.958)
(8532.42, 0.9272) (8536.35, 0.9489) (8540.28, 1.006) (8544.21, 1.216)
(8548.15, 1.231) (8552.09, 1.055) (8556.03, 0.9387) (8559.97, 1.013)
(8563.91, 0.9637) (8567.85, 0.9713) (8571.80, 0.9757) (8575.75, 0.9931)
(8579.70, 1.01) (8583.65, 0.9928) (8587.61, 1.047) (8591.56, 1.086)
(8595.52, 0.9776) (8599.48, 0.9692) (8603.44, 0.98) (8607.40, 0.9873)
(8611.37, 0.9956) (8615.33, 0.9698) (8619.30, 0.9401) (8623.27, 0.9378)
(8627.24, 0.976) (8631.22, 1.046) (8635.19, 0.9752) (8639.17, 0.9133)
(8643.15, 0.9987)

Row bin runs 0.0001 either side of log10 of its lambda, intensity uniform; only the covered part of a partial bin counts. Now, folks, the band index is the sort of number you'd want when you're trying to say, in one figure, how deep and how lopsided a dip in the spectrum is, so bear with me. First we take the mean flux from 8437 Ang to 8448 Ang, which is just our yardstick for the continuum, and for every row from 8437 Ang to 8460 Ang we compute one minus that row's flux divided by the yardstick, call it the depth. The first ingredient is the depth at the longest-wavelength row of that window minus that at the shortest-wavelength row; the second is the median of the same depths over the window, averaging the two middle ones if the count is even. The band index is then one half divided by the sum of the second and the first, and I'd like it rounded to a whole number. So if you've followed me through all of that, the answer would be 28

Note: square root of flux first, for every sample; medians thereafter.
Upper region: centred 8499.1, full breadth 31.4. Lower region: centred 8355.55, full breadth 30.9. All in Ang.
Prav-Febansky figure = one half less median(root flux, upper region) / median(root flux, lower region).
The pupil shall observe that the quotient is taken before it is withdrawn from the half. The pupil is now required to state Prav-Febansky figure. -0.47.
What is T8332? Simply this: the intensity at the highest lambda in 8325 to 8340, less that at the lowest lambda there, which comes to 0.035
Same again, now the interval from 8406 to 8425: -0.042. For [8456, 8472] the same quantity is -0.043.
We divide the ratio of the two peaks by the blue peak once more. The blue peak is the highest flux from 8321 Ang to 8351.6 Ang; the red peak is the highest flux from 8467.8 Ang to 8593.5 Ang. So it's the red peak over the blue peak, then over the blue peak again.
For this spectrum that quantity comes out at 0.98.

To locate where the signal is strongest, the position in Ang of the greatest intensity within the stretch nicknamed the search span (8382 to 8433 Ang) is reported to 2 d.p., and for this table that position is 8399.86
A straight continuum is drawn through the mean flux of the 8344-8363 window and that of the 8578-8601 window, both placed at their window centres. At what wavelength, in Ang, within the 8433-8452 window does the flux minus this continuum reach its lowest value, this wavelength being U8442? 8434.75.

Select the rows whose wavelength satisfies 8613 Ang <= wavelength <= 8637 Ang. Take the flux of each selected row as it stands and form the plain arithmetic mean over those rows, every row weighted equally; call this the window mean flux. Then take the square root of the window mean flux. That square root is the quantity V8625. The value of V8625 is 0.987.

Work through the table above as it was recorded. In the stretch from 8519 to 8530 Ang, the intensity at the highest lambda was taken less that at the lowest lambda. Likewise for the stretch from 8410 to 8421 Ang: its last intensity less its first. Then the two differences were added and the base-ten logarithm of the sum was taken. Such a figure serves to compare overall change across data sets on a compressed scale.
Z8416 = -1.00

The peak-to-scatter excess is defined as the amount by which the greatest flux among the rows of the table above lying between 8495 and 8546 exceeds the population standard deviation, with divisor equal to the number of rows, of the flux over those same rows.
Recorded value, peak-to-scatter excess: 1.12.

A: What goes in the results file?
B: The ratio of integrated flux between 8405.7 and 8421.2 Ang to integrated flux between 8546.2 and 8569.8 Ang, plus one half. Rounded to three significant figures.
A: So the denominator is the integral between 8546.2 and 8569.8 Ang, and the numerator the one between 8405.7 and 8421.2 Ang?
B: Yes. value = 1.18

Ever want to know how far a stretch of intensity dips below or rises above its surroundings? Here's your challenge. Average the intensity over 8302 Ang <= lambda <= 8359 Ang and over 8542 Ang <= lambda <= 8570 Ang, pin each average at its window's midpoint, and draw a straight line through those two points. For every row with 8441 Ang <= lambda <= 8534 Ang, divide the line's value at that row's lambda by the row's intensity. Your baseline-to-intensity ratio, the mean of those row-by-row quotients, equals 1.04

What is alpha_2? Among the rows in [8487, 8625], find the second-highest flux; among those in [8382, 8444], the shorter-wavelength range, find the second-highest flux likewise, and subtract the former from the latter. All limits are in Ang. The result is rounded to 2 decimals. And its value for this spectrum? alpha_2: -0.11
